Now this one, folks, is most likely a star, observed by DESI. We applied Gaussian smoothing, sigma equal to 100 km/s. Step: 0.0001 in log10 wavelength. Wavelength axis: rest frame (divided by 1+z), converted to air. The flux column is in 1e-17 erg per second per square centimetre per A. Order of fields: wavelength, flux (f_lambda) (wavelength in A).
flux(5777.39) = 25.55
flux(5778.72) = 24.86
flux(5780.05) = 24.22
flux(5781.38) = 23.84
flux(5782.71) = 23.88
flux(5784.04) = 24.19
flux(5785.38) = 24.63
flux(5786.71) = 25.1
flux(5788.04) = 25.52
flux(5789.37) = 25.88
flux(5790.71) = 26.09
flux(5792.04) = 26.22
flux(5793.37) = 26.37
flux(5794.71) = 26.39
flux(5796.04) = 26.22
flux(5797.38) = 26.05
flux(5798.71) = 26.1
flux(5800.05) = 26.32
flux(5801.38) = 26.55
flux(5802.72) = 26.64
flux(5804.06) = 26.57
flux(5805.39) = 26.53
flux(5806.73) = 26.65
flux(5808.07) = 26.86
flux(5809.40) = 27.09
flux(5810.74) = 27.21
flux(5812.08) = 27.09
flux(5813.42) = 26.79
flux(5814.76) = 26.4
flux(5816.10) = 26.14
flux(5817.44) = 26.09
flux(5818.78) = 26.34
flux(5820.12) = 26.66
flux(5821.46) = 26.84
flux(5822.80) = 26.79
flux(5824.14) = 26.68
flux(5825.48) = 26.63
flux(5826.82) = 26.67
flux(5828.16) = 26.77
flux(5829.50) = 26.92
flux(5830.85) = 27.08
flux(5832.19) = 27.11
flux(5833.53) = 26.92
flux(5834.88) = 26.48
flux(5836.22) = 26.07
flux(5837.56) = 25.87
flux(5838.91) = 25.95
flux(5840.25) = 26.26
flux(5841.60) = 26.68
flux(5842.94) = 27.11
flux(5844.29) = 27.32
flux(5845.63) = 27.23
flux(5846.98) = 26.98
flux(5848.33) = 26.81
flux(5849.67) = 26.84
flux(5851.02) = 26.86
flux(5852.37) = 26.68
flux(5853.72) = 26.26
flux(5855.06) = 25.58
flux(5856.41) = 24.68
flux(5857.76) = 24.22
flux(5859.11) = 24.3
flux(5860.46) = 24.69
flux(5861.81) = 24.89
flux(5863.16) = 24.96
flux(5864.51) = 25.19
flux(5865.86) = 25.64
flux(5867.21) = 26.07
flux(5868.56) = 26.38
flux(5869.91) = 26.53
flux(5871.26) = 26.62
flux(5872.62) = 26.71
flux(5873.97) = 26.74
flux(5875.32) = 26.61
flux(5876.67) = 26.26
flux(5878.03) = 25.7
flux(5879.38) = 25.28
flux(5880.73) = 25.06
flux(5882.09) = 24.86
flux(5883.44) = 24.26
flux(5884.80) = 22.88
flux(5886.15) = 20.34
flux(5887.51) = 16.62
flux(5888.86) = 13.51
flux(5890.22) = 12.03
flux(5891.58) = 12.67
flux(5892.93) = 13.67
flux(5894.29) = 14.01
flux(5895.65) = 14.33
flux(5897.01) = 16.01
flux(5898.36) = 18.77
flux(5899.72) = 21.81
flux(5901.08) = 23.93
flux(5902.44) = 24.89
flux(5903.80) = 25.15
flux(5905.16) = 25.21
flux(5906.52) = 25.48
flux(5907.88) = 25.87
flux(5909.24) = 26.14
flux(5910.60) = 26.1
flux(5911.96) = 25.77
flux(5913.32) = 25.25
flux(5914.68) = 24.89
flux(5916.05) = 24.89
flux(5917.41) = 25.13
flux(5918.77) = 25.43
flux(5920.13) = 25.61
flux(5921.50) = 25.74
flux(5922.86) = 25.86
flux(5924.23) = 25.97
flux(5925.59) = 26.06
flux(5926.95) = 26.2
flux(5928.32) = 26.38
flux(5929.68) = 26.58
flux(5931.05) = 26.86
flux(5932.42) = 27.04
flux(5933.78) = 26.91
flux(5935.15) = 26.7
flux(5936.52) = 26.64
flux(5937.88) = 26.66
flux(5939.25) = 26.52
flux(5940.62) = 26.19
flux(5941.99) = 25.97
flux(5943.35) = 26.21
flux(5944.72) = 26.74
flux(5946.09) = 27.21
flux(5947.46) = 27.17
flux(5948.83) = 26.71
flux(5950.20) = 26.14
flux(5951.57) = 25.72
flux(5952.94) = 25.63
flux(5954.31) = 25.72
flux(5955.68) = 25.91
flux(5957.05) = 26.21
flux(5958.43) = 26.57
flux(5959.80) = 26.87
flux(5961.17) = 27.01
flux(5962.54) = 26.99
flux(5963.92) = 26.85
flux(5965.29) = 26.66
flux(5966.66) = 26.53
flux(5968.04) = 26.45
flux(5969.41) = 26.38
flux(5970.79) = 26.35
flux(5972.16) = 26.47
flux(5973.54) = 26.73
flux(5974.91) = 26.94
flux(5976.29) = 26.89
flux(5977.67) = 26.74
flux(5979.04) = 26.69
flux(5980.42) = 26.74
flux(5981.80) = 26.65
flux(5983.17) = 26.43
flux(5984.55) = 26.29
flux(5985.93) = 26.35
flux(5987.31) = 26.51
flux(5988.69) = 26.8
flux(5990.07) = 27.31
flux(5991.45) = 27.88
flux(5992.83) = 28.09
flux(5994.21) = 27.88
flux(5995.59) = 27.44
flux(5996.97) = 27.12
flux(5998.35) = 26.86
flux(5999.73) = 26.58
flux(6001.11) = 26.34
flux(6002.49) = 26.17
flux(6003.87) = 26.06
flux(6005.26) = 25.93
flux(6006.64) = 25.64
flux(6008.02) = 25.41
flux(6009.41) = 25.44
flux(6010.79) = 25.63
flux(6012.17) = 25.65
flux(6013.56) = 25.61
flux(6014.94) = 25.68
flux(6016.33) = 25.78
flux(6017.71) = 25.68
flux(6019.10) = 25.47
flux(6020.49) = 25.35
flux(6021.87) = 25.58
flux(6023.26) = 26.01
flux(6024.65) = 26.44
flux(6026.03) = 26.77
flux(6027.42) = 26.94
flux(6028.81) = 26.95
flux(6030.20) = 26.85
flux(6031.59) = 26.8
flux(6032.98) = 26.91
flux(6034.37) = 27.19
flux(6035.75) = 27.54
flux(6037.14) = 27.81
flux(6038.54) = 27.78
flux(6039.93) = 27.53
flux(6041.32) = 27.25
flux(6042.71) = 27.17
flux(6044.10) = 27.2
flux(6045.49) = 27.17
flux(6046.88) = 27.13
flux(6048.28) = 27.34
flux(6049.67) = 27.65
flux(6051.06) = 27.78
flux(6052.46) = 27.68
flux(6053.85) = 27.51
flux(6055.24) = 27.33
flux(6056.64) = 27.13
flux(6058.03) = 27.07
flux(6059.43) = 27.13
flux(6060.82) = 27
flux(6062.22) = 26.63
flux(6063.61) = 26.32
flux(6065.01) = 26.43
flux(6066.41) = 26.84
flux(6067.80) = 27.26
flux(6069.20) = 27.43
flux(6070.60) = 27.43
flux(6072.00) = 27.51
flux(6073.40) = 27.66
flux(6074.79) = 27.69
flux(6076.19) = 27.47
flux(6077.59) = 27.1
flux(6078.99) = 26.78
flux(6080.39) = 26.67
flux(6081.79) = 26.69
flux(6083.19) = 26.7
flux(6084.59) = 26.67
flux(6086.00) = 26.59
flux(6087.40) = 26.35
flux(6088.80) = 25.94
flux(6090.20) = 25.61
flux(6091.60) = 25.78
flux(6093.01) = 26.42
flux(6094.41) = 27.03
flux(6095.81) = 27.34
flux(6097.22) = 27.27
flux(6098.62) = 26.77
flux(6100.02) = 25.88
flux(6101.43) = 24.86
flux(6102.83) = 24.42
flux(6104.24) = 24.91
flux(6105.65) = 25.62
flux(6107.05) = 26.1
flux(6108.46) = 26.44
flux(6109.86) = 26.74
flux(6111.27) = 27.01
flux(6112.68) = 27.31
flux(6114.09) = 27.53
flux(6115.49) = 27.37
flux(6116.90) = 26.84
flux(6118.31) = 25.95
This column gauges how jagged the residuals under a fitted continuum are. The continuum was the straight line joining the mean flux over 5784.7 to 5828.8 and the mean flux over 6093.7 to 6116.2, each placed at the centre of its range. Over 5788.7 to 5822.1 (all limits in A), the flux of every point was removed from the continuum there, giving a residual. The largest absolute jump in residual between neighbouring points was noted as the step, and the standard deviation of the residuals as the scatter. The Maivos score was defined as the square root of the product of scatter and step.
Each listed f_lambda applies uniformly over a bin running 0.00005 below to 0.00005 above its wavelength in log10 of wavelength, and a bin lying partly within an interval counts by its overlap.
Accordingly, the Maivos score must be 0.37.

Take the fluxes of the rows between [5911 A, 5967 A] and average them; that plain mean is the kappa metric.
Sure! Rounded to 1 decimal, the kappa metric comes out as 26.2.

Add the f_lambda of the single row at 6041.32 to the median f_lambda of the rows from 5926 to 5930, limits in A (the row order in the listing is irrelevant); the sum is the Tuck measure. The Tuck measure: 53.6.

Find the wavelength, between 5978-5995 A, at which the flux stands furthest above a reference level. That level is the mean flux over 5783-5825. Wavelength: 5992.83 A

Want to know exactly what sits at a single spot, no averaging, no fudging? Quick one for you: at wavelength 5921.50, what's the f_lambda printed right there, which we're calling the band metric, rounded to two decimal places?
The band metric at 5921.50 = 25.74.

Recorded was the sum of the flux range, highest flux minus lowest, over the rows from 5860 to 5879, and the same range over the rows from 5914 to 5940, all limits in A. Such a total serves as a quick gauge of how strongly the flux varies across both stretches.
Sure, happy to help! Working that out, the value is 4.2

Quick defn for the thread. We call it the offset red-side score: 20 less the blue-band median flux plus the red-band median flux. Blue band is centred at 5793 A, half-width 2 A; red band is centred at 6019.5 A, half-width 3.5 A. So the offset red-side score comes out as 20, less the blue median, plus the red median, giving 19.2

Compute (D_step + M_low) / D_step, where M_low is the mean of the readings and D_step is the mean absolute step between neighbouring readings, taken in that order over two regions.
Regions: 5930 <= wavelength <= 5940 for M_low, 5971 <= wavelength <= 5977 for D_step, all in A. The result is 155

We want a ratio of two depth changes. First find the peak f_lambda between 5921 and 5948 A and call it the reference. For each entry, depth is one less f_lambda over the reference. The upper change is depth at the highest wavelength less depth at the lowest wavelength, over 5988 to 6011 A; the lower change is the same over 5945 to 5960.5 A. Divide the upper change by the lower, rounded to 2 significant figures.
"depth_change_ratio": 3.4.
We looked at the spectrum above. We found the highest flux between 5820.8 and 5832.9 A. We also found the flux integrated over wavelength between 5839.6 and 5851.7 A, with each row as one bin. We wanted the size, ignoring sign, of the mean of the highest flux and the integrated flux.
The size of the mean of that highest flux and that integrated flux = 176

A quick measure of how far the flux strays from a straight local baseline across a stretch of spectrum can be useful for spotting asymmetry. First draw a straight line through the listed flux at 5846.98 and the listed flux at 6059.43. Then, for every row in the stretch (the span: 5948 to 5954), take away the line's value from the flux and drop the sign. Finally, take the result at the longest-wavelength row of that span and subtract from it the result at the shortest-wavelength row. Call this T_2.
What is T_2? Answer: 1.1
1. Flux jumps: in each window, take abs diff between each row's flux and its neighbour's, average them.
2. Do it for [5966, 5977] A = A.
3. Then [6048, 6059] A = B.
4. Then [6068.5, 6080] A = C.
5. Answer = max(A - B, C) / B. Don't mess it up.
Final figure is 1.0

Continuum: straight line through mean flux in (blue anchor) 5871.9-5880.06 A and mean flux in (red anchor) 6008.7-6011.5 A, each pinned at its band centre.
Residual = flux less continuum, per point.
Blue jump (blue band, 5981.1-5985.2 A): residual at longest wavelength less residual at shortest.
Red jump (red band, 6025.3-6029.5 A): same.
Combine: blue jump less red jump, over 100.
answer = -0.0054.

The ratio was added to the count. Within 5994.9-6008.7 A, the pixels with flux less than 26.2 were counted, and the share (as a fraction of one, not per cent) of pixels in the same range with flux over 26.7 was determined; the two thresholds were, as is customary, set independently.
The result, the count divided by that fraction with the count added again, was 22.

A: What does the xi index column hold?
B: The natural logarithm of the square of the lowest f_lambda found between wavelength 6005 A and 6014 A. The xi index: 6.47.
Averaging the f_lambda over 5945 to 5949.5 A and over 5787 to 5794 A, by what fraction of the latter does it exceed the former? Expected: -0.039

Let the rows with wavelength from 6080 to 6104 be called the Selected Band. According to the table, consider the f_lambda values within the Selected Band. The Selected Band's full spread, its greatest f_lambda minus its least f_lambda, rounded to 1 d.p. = 2.9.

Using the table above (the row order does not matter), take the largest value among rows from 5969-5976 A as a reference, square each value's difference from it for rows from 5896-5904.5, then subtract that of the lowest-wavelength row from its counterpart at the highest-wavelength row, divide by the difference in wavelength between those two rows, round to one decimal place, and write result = -17.1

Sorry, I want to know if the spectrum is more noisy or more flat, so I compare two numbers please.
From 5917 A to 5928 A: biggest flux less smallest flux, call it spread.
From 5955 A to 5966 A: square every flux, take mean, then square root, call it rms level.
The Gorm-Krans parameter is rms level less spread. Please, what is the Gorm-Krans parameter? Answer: 25.6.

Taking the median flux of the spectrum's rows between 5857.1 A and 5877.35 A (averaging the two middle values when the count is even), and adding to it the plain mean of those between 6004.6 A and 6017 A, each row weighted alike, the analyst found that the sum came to 51.7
